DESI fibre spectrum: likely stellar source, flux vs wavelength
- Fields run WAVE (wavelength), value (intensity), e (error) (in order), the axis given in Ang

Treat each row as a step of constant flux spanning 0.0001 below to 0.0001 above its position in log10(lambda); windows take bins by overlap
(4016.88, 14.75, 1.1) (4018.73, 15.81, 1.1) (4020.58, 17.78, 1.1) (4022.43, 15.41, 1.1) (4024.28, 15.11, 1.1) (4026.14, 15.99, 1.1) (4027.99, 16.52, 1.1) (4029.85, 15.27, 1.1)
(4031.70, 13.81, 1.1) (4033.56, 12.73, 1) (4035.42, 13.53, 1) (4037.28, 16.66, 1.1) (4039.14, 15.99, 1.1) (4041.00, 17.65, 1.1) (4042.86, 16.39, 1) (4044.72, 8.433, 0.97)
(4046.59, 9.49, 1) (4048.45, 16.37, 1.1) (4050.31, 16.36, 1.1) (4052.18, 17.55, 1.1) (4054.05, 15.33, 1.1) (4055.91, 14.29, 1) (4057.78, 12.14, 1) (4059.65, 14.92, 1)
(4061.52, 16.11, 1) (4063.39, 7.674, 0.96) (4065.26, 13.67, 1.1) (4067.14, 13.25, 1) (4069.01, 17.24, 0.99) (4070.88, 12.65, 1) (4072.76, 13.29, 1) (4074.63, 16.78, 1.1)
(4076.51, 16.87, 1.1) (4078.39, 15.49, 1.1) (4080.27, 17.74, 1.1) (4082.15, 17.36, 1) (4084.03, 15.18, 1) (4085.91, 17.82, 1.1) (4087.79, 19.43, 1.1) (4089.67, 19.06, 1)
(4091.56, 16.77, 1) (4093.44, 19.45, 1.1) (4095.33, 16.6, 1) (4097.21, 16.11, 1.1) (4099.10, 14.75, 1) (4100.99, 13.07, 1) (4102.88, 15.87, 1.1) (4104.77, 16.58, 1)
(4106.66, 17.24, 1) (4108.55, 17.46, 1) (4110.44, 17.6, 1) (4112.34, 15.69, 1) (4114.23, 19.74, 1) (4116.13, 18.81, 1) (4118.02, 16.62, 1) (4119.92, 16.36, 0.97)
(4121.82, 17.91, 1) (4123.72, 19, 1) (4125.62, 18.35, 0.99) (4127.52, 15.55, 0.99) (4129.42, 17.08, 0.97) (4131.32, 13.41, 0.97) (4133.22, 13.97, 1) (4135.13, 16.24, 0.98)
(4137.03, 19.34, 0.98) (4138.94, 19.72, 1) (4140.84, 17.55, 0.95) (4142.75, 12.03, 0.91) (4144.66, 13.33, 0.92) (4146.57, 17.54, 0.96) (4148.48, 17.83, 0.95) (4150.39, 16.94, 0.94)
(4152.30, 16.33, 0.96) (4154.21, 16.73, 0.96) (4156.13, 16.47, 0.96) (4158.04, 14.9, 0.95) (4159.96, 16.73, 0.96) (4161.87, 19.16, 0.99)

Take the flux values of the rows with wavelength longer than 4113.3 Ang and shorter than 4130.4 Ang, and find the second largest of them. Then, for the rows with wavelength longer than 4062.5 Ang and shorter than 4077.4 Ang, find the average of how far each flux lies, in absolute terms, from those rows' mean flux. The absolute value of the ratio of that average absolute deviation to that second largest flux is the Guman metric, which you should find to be 0.12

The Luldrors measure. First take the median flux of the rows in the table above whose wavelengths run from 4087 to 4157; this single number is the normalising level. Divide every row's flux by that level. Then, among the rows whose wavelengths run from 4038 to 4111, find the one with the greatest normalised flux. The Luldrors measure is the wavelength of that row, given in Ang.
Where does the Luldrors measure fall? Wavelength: 4093.44 Ang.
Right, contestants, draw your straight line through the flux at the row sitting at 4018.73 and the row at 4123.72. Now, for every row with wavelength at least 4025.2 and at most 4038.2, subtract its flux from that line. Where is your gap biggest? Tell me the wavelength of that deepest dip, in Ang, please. 4033.56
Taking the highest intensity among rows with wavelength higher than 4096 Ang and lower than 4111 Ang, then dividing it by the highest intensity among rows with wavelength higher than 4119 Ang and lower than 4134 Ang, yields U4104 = 0.93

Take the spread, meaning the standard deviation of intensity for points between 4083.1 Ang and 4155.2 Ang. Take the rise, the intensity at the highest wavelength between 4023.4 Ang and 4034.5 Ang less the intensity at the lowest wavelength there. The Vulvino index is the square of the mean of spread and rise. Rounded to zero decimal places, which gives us 0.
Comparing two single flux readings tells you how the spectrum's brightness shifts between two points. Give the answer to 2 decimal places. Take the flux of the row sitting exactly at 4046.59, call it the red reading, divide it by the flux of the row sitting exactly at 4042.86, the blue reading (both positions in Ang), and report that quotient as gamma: 0.58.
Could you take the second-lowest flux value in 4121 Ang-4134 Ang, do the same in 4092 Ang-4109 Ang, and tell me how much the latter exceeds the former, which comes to 1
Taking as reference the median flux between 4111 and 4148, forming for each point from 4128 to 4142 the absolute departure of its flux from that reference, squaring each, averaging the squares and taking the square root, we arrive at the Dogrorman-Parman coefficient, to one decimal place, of 2.3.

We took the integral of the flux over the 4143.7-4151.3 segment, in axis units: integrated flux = 125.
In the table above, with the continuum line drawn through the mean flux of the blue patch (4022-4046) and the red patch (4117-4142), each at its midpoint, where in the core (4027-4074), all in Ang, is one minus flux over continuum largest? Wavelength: 4063.39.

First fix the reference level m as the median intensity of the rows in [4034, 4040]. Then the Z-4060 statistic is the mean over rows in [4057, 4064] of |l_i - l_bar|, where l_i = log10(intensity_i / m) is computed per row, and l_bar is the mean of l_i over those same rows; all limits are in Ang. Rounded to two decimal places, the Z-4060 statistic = 0.10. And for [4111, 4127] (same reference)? 0.03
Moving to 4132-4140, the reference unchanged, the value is 0.06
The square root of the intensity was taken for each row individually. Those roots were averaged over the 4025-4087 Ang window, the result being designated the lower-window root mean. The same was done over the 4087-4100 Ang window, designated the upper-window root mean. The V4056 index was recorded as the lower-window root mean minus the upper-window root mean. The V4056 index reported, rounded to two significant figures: -0.33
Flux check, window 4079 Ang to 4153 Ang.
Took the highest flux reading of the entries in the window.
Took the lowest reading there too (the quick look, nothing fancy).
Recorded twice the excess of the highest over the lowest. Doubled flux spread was 15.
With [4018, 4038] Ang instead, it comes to 10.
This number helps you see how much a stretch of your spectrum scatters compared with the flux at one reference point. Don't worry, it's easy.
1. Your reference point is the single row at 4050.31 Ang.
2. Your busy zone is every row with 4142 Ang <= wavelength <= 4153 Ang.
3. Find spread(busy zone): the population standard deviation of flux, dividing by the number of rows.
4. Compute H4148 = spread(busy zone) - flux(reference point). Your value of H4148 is -14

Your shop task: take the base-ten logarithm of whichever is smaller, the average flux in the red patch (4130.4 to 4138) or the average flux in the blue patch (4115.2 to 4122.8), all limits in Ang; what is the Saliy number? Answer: 1.20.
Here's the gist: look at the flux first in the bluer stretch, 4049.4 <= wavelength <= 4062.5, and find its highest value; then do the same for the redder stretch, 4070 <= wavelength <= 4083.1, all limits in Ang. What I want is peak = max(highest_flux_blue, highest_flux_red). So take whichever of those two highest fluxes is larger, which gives 17.7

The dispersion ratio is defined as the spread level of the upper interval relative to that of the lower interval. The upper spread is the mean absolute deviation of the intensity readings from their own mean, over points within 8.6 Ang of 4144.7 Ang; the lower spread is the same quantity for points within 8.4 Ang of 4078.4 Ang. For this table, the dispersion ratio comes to 1.21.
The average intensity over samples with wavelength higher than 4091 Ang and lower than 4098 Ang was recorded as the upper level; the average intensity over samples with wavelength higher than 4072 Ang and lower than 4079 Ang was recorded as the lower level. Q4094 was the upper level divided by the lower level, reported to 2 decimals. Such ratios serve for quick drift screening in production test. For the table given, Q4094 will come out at 1.10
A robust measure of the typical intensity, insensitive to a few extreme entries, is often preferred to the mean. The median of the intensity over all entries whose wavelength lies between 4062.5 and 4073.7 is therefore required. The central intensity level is 13.3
